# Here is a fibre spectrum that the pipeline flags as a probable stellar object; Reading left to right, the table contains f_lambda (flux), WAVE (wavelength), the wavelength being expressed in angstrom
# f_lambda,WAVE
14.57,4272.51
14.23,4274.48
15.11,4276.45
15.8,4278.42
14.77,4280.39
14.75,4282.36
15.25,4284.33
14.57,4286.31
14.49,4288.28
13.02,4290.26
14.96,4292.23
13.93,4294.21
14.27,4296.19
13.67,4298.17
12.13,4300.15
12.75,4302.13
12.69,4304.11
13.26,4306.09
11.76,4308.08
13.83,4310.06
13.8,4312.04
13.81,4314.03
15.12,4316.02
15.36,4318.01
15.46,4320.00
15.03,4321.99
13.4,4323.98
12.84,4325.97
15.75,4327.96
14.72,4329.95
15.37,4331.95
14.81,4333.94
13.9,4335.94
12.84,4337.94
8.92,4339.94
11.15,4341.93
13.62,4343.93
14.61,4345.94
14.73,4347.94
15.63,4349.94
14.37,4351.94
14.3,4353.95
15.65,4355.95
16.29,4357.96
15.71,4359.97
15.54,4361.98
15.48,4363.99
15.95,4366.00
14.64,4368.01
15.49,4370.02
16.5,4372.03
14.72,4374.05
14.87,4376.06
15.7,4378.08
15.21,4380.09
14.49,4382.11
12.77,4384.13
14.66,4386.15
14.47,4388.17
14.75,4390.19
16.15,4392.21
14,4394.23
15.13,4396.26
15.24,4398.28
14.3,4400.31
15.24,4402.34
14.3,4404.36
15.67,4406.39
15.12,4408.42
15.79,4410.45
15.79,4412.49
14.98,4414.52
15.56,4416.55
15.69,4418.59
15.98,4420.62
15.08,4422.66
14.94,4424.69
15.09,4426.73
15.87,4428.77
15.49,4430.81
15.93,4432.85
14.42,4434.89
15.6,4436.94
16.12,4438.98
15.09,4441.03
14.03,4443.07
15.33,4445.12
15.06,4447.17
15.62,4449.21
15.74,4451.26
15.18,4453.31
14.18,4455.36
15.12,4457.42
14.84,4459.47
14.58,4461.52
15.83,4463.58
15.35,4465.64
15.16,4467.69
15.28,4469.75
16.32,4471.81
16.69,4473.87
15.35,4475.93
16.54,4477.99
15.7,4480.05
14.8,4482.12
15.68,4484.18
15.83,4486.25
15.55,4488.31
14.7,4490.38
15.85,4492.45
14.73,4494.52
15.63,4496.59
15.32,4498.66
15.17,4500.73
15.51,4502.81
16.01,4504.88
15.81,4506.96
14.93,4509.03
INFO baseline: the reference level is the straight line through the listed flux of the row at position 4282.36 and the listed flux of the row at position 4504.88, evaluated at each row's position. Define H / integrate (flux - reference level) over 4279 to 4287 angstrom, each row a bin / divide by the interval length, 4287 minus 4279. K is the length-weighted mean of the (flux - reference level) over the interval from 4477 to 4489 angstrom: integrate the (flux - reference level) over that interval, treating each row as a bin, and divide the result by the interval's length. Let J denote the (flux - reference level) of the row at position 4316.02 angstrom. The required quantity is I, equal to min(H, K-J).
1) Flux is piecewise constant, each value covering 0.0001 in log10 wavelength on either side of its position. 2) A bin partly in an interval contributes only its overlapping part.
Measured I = -0.4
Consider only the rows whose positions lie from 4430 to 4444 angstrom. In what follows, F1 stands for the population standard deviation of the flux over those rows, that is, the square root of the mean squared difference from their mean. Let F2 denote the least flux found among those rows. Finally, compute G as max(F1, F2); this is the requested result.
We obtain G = 14.0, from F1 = 0.72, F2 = 14.03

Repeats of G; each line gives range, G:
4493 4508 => 14.7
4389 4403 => 14.0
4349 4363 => 14.3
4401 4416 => 14.3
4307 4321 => 11.8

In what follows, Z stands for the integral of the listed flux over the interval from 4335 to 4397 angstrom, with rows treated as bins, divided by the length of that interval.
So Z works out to 14.6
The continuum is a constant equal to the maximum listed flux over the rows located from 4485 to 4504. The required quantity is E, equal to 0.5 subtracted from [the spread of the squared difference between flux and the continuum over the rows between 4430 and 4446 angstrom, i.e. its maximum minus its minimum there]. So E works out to 3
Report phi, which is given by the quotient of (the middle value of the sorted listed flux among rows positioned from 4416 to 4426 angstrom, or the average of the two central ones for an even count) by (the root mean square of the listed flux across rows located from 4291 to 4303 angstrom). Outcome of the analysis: 1.14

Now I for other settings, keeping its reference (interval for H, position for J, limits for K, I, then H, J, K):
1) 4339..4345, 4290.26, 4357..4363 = -3.8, -3.8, -1.77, 0.7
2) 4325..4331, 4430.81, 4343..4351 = -0.6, -0.6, -0.10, -0.5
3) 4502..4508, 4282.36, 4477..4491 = -0.3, -0.2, 0.00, -0.3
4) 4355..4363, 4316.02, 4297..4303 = -2.1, 0.6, 0.18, -2.0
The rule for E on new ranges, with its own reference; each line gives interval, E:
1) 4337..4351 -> 47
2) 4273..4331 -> 16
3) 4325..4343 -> 48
